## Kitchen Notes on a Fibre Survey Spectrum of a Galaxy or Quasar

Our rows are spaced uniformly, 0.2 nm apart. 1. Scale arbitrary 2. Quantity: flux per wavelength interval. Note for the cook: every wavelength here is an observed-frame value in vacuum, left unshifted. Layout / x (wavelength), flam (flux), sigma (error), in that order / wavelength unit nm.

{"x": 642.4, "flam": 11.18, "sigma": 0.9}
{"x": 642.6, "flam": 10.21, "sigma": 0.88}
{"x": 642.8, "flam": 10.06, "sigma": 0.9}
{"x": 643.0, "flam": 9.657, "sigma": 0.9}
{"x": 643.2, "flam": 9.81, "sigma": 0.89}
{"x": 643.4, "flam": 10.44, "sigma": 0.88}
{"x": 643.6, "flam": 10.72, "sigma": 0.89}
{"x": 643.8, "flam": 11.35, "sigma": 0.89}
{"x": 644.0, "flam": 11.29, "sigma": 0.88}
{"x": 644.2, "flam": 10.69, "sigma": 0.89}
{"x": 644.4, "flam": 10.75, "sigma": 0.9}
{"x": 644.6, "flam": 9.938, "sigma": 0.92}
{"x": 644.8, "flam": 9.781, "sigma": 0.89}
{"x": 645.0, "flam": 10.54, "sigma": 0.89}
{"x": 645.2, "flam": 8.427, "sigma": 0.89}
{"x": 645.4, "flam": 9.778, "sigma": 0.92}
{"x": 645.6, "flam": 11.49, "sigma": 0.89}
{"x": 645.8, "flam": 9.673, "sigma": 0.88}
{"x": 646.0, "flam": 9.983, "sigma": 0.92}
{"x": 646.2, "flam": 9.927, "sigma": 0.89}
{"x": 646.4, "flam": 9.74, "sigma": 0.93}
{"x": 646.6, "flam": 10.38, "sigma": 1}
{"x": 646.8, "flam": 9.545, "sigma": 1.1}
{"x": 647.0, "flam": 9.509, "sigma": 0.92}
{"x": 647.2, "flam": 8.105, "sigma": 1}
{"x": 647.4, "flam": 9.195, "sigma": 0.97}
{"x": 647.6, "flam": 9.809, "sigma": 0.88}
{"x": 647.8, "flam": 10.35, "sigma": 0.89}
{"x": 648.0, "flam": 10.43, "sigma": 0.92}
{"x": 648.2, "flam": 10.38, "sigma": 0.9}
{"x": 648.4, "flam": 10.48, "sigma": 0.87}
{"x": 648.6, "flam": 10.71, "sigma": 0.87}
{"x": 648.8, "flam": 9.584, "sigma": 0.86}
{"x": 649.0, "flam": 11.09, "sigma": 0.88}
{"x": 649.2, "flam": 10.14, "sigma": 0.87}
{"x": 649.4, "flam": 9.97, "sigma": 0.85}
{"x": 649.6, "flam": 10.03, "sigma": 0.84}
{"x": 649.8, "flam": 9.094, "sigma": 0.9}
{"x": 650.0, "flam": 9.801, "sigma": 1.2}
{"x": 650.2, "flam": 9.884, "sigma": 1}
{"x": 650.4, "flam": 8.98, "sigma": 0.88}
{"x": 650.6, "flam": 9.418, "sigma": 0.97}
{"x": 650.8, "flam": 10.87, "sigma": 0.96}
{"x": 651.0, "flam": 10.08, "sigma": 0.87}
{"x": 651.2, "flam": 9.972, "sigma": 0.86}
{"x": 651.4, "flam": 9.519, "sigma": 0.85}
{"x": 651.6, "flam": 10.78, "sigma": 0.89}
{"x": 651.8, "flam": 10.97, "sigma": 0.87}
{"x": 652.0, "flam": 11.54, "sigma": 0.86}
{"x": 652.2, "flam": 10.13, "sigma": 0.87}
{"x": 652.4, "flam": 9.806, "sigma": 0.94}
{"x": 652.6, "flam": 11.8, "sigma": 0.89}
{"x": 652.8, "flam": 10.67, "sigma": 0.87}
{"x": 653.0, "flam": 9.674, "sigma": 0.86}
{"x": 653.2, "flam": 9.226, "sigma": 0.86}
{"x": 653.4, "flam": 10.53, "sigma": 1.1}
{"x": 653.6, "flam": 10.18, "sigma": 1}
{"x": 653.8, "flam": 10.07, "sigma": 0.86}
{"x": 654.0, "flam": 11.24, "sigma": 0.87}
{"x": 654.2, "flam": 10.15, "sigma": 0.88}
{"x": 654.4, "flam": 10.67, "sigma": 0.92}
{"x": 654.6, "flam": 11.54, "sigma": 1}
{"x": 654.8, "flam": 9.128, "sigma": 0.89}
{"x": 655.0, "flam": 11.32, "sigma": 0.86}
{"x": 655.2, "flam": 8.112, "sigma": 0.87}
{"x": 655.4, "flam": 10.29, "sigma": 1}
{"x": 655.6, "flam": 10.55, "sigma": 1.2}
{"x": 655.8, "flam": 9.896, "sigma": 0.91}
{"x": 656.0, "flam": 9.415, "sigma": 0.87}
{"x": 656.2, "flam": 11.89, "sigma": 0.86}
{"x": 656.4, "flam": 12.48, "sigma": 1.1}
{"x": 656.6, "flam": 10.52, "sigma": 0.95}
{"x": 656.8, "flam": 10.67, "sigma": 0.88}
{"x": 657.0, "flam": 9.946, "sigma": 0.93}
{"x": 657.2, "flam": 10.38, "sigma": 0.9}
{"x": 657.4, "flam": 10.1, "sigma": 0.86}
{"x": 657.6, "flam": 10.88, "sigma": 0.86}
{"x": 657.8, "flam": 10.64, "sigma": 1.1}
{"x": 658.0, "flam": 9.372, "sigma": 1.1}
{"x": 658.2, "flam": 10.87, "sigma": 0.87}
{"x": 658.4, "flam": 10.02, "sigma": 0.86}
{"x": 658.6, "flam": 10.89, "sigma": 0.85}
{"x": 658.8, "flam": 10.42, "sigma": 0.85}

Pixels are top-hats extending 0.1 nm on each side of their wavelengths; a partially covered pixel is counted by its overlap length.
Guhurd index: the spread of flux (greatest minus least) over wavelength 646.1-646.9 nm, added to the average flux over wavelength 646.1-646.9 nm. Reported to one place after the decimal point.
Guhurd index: 10.7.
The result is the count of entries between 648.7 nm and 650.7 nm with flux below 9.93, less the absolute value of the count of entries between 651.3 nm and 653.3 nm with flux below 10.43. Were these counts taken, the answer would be 1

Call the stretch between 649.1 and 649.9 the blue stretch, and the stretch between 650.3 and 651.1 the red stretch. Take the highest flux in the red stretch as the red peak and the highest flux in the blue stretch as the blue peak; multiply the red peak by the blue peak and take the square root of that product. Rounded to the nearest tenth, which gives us 10.5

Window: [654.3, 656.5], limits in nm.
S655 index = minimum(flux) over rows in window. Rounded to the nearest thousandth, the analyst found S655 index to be 8.112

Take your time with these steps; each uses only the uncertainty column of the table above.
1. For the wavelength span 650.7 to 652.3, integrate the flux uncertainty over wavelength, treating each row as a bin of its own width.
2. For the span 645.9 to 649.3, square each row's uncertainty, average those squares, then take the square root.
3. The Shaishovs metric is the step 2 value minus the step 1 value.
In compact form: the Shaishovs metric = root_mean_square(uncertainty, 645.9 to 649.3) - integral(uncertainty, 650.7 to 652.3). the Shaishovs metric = 0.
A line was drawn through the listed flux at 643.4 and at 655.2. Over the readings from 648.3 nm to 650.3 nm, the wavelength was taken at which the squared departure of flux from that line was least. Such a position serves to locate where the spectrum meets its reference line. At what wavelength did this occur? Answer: 649.8 nm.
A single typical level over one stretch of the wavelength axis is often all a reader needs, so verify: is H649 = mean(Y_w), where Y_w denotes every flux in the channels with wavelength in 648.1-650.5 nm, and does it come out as 10.0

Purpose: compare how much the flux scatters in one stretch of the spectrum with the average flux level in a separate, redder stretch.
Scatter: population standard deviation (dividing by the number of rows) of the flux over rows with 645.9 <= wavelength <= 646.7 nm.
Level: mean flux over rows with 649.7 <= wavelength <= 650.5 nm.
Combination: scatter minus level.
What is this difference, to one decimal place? -9.2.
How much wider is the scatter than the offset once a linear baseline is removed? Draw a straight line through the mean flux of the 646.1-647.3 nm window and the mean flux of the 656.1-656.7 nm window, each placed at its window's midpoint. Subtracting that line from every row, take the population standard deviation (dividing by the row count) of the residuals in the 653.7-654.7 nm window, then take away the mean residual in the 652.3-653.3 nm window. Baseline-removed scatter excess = 1.2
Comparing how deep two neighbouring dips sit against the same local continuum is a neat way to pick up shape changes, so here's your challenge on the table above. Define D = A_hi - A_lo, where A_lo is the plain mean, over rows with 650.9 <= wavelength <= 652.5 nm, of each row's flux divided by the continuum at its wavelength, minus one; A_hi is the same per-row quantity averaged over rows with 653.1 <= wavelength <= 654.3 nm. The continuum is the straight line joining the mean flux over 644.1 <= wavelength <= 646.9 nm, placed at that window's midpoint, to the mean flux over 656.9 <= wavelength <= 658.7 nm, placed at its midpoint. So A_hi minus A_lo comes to -0.016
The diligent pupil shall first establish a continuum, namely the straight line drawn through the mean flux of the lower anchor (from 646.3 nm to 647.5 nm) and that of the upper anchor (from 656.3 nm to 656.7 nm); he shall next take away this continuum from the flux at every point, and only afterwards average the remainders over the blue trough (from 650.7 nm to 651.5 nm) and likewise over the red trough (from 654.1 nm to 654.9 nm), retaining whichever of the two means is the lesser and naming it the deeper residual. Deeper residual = -0.69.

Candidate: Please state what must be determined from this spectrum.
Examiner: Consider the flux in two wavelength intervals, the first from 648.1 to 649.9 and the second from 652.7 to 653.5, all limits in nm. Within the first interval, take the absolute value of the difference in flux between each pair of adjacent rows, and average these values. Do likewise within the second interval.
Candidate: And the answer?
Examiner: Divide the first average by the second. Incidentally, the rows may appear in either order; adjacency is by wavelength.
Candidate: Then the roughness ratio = 0.69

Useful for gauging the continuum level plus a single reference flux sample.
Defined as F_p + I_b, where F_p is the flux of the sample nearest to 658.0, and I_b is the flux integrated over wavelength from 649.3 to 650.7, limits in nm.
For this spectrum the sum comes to 23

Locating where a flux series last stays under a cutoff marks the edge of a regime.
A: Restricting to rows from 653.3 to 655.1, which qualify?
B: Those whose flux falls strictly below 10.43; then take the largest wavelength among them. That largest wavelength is 654.8 nm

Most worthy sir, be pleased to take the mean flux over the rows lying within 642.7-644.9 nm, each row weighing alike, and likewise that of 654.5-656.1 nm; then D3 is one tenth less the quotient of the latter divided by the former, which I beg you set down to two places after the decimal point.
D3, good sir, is -0.86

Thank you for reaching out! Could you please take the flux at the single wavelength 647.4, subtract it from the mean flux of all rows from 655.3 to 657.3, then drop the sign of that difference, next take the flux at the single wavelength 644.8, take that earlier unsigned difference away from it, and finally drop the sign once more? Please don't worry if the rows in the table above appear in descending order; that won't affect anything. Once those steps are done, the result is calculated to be 8.4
